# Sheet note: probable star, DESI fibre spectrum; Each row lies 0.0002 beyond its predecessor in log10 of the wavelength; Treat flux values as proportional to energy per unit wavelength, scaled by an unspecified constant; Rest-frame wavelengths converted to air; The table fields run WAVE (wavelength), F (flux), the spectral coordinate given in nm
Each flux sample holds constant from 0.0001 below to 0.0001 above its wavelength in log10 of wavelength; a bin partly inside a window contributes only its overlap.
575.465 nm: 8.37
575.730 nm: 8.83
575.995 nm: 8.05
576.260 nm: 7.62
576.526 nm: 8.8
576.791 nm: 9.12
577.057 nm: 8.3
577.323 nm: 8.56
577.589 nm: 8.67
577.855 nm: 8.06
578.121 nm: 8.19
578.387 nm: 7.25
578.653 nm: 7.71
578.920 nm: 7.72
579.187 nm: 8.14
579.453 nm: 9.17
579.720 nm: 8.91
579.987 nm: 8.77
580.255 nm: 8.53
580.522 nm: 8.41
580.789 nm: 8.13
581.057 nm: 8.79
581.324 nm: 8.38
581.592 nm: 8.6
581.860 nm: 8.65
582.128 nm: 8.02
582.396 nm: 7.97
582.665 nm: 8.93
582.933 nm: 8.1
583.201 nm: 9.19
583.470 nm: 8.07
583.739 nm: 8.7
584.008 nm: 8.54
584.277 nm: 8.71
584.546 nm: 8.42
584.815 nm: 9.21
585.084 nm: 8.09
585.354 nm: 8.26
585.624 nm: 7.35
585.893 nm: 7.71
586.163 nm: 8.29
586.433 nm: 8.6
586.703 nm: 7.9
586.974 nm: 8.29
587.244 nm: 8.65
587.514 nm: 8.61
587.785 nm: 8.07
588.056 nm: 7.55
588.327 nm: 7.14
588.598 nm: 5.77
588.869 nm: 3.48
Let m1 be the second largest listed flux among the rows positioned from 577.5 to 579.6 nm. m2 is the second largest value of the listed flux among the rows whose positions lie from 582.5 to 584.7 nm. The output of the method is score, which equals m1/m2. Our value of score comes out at 0.97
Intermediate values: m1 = 8.67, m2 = 8.93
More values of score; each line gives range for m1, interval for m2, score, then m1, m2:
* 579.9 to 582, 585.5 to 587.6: 1.02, 8.77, 8.61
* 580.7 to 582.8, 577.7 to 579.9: 0.99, 8.79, 8.91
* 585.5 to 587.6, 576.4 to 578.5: 0.98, 8.61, 8.8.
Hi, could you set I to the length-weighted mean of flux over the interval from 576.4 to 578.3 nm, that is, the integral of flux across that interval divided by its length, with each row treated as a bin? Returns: 8.50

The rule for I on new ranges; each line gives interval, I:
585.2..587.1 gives 8.05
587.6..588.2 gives 7.86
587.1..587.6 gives 8.64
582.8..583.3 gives 8.62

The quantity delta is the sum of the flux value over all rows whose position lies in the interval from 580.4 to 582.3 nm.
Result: 59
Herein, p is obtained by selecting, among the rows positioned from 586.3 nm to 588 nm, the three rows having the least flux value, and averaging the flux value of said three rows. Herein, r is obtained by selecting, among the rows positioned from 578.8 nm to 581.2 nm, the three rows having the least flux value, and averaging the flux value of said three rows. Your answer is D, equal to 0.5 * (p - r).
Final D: 0.045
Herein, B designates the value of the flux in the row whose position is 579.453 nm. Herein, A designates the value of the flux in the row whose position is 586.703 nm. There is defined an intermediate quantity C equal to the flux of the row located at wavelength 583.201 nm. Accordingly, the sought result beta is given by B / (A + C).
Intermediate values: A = 7.9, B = 9.17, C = 9.19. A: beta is 0.537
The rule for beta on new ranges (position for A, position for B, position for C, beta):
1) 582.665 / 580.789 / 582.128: 0.480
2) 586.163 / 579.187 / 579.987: 0.477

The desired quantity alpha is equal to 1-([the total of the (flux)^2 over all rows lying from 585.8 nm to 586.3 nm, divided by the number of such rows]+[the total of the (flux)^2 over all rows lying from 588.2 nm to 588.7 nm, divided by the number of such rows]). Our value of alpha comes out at -105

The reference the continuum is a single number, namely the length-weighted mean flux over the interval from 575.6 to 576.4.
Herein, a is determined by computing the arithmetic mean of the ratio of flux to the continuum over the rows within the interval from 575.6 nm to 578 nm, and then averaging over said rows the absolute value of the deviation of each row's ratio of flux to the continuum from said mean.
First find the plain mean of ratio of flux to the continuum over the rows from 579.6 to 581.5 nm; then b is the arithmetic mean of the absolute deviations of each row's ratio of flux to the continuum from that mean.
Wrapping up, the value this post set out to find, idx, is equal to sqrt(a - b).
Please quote 0.14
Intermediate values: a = 0.048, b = 0.0276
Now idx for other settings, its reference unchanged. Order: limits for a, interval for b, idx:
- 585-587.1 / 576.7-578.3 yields 0.03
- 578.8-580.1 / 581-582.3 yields 0.18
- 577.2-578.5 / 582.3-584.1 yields 0.02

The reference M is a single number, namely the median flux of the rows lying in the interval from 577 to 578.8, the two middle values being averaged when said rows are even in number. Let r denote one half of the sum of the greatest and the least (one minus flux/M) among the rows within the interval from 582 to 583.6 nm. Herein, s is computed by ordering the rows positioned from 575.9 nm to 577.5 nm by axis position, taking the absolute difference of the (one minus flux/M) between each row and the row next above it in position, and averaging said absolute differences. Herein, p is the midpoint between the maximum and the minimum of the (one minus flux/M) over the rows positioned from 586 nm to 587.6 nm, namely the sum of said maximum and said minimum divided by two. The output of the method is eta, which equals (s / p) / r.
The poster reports 149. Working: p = -0.01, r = -0.048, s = 0.074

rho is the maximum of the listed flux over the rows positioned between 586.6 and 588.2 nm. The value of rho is 8.65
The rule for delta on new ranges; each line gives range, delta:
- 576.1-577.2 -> 34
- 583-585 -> 61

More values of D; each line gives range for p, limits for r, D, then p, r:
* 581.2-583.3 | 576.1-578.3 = 0.037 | 8.03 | 7.96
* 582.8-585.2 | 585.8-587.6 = 0.060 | 8.09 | 7.97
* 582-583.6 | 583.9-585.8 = 0.060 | 8.02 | 7.90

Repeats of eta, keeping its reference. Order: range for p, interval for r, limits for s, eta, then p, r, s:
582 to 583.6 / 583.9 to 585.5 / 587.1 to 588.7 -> 26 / -0.05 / -0.056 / 0.070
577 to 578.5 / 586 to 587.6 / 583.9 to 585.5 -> -213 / 0.03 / -0.010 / 0.062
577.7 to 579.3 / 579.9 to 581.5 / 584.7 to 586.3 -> -41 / 0.06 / -0.033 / 0.077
